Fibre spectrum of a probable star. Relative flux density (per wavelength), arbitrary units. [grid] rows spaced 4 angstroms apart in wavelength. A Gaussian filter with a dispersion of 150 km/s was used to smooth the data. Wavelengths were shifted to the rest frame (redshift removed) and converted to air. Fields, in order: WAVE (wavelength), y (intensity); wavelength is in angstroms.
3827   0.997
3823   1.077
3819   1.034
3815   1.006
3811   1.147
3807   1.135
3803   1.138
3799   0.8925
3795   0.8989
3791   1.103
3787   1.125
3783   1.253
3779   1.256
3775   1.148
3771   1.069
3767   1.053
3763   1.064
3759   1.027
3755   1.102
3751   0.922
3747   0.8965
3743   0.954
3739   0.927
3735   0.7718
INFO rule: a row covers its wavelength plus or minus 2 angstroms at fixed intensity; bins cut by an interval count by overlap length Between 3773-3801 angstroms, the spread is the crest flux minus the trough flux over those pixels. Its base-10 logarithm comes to -0.44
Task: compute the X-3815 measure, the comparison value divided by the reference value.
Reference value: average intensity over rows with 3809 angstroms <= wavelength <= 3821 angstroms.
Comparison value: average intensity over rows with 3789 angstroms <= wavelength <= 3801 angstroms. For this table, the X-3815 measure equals 0.91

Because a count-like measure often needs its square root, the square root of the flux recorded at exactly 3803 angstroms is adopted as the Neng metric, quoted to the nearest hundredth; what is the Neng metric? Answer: 1.07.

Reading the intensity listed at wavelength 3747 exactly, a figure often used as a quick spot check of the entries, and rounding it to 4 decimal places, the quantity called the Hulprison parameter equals 0.8965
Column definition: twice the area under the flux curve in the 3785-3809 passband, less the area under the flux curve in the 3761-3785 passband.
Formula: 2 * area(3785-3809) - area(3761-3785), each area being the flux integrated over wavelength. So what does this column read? 23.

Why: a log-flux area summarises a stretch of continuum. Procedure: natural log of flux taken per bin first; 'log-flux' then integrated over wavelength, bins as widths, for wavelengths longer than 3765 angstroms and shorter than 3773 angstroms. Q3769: 0.47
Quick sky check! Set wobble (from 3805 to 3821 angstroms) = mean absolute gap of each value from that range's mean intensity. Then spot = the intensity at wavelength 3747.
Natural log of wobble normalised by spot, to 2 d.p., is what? -2.70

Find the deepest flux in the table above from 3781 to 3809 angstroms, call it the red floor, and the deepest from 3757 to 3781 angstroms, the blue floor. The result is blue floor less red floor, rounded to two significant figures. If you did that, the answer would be 0.13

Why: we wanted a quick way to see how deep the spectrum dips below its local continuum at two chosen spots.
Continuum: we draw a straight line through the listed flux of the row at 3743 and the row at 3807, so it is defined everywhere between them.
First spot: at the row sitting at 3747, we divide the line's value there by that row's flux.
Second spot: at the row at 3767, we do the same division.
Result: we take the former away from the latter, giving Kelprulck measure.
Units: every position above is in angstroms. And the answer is -0.11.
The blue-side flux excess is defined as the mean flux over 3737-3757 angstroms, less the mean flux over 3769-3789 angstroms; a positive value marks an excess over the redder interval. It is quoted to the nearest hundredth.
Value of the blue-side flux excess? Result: -0.21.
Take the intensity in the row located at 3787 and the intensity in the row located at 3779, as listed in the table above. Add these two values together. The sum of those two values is 2.38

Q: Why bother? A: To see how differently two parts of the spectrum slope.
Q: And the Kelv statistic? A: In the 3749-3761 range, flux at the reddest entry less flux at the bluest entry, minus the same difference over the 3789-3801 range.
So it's 0.32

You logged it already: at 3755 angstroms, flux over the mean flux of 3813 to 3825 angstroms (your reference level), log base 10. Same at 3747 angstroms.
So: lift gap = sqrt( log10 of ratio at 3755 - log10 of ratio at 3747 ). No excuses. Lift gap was 0.30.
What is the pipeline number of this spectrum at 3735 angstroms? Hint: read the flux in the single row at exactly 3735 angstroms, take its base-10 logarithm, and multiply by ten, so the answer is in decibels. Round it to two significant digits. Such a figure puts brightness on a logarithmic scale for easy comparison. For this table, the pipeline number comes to -1.1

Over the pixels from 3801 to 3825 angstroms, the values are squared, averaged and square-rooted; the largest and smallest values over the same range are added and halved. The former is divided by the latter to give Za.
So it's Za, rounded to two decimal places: 1.01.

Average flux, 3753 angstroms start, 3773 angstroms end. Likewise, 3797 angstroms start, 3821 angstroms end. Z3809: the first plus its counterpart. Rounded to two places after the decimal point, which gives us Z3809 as 2.12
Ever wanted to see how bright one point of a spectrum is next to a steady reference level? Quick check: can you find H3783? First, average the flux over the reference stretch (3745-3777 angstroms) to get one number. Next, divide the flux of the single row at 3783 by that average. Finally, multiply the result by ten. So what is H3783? 12.1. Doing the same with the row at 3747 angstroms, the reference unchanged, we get 8.7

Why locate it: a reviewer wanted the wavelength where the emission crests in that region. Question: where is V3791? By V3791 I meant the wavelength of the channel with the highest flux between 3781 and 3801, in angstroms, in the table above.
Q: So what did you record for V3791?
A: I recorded 3783 angstroms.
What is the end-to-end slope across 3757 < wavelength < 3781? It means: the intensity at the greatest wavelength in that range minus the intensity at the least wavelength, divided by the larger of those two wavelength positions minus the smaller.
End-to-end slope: 0.011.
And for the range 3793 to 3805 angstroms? 0.030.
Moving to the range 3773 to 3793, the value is -0.003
